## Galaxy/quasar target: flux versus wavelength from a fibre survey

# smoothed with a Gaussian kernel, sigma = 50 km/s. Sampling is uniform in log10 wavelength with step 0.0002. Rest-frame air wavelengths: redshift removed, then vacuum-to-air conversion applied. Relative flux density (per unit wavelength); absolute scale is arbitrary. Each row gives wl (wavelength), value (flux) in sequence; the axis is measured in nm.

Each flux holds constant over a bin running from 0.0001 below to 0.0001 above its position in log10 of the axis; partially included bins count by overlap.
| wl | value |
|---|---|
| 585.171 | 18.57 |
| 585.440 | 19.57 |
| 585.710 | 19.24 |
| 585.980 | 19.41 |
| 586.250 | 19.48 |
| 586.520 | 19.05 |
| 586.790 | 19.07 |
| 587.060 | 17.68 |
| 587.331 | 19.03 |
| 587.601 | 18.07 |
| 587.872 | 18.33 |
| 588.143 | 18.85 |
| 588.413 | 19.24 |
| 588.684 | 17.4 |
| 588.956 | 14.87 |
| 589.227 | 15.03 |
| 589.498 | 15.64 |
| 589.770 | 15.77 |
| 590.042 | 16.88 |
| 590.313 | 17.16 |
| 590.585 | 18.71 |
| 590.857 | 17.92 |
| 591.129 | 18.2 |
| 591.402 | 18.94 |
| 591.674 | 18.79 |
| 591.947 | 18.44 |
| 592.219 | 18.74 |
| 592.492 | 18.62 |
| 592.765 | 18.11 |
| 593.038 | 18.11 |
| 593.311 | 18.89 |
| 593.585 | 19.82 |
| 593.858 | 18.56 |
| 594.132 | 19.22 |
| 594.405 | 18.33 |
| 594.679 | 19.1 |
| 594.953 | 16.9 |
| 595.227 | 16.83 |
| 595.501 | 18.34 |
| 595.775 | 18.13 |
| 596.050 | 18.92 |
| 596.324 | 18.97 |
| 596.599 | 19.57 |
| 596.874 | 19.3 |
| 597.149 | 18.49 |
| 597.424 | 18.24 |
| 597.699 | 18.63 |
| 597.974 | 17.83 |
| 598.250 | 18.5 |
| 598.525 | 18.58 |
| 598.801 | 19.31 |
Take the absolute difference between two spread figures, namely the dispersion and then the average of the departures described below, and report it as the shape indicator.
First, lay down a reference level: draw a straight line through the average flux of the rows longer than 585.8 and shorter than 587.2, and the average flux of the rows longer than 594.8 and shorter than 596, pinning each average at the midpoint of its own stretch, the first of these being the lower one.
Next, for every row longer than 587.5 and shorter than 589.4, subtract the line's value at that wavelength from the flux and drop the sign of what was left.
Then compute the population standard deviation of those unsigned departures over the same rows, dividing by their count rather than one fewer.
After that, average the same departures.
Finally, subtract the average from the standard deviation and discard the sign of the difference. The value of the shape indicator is 0.1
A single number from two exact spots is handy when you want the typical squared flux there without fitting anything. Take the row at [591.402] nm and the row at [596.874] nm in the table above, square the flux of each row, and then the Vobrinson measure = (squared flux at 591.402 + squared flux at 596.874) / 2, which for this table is 366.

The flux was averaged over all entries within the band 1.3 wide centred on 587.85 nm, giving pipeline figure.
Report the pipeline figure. 18.7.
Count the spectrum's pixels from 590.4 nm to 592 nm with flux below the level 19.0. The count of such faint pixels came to 6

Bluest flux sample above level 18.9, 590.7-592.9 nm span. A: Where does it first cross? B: 591.402 nm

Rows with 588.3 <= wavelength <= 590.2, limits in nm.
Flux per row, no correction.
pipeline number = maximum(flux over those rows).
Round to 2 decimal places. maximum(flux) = 19.24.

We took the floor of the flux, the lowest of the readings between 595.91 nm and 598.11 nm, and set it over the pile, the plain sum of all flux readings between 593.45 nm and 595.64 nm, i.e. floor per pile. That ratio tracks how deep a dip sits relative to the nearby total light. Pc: 0.121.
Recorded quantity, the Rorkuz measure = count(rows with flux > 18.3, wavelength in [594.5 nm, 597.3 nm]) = 7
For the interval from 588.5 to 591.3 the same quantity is 1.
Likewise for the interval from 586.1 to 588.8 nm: 7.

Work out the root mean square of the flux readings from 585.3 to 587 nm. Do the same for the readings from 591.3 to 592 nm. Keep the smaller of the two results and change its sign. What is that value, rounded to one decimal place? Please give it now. -18.7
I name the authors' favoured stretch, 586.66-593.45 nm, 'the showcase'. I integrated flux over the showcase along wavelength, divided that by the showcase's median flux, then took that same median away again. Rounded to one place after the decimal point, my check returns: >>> -11.5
